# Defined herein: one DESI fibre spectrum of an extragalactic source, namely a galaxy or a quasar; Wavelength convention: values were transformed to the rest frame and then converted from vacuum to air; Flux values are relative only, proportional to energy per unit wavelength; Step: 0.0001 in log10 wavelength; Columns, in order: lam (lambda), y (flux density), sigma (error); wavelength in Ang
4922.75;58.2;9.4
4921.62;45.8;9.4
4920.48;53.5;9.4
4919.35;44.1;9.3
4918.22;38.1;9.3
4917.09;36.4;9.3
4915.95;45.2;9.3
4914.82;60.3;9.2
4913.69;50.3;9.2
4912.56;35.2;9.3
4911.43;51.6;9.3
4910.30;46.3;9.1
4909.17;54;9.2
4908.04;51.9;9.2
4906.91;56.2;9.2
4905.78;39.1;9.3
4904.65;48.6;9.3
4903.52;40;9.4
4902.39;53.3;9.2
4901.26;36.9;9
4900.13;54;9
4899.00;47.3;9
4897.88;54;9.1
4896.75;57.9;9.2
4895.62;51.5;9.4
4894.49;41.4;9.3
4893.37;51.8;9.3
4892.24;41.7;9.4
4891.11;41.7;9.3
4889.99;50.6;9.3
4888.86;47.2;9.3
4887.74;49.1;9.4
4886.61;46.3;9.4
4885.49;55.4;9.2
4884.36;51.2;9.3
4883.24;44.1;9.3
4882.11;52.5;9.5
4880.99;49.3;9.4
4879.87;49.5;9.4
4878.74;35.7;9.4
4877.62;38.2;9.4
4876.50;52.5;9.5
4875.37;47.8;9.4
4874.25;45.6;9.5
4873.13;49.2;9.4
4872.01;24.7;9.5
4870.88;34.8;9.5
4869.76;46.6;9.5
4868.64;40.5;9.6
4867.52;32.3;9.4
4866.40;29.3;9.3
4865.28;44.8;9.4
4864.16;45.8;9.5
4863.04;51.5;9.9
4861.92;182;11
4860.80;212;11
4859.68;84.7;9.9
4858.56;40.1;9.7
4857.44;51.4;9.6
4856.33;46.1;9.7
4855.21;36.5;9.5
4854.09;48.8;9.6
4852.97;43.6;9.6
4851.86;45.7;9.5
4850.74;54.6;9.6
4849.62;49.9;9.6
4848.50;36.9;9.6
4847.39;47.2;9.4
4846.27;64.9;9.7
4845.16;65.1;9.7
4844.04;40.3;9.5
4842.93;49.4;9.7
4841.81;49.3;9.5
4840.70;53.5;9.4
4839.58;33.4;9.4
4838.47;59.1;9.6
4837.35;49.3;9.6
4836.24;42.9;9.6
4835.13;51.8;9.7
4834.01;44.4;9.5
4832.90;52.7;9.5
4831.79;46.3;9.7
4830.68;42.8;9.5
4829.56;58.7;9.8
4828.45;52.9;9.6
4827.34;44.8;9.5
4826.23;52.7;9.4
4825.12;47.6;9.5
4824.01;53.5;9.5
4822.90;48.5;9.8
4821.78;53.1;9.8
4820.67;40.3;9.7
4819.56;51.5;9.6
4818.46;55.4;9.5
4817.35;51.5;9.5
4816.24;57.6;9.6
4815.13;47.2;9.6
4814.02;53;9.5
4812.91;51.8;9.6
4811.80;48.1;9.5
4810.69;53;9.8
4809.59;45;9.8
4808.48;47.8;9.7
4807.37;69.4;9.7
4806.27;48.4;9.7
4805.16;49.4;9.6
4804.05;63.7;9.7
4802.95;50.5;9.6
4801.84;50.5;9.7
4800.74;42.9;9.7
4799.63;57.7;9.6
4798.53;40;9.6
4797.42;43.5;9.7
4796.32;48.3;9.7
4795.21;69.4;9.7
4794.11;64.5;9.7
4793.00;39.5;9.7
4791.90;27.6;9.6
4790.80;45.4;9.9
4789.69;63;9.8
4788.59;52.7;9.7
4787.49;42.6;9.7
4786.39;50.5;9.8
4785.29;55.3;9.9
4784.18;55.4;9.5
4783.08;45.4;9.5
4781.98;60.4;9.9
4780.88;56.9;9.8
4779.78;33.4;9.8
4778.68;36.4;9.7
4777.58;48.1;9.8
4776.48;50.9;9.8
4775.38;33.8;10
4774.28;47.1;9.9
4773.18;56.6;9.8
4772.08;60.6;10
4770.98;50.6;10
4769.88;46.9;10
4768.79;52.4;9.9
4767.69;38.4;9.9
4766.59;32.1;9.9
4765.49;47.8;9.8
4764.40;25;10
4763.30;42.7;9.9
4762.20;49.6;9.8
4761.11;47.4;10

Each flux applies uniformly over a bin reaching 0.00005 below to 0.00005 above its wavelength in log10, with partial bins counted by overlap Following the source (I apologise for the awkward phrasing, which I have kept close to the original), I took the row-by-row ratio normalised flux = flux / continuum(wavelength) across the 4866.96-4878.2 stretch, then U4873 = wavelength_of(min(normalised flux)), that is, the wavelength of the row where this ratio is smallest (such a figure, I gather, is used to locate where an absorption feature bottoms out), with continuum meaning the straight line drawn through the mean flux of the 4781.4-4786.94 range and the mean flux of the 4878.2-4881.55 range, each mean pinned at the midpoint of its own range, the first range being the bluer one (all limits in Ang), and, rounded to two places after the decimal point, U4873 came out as 4872.01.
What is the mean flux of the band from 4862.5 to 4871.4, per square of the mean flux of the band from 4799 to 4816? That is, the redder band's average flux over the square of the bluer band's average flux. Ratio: 0.0151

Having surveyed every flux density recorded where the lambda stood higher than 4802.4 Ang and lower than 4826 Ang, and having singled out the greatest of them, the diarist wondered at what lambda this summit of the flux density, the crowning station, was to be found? 4807.37 Ang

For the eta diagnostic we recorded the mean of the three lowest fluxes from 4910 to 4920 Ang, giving 37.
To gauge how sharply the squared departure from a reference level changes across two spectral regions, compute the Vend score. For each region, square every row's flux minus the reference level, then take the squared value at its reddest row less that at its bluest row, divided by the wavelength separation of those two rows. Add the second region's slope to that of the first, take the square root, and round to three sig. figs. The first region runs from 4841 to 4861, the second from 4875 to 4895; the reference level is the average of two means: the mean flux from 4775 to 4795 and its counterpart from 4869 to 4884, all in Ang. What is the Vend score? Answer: 38.1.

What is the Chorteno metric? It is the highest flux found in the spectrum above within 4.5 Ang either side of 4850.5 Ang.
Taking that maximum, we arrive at 64.9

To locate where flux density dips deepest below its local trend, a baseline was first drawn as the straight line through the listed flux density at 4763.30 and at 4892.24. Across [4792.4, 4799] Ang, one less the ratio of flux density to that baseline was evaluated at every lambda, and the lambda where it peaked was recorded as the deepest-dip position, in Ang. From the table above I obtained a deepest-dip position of 4793.00 Ang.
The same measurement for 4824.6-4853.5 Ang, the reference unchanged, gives 4839.58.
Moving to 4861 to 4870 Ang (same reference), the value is 4866.40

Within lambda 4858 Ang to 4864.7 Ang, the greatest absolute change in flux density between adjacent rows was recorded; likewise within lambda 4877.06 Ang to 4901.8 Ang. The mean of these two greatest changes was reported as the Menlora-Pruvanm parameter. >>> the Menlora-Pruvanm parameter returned 74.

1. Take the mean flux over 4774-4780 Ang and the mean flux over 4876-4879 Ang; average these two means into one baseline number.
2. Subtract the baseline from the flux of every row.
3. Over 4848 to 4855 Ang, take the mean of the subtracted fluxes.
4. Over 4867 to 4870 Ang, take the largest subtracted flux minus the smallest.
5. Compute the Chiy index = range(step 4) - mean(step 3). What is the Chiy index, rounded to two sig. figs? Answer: 10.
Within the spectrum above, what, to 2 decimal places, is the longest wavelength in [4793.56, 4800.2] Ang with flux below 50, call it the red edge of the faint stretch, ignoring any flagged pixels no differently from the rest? 4798.53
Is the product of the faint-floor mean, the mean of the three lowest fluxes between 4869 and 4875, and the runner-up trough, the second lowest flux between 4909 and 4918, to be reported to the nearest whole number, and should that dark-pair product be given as 1275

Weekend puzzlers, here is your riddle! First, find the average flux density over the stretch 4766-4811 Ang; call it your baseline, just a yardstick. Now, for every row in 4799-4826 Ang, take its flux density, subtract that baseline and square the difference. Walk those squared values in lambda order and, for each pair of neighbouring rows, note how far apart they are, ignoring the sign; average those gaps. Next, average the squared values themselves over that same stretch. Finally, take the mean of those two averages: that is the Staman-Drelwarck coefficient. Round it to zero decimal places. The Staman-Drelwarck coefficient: 58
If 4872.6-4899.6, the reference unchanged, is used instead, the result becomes 35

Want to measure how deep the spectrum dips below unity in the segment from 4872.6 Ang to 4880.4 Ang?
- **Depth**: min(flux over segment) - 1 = 35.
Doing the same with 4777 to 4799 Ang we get 27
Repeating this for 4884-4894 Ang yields 41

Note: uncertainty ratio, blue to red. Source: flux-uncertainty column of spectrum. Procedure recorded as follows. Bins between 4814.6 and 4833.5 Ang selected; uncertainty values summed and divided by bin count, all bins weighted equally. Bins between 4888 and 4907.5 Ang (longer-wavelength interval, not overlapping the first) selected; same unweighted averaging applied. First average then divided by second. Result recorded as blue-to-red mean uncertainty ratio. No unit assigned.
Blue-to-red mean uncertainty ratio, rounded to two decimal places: 1.04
